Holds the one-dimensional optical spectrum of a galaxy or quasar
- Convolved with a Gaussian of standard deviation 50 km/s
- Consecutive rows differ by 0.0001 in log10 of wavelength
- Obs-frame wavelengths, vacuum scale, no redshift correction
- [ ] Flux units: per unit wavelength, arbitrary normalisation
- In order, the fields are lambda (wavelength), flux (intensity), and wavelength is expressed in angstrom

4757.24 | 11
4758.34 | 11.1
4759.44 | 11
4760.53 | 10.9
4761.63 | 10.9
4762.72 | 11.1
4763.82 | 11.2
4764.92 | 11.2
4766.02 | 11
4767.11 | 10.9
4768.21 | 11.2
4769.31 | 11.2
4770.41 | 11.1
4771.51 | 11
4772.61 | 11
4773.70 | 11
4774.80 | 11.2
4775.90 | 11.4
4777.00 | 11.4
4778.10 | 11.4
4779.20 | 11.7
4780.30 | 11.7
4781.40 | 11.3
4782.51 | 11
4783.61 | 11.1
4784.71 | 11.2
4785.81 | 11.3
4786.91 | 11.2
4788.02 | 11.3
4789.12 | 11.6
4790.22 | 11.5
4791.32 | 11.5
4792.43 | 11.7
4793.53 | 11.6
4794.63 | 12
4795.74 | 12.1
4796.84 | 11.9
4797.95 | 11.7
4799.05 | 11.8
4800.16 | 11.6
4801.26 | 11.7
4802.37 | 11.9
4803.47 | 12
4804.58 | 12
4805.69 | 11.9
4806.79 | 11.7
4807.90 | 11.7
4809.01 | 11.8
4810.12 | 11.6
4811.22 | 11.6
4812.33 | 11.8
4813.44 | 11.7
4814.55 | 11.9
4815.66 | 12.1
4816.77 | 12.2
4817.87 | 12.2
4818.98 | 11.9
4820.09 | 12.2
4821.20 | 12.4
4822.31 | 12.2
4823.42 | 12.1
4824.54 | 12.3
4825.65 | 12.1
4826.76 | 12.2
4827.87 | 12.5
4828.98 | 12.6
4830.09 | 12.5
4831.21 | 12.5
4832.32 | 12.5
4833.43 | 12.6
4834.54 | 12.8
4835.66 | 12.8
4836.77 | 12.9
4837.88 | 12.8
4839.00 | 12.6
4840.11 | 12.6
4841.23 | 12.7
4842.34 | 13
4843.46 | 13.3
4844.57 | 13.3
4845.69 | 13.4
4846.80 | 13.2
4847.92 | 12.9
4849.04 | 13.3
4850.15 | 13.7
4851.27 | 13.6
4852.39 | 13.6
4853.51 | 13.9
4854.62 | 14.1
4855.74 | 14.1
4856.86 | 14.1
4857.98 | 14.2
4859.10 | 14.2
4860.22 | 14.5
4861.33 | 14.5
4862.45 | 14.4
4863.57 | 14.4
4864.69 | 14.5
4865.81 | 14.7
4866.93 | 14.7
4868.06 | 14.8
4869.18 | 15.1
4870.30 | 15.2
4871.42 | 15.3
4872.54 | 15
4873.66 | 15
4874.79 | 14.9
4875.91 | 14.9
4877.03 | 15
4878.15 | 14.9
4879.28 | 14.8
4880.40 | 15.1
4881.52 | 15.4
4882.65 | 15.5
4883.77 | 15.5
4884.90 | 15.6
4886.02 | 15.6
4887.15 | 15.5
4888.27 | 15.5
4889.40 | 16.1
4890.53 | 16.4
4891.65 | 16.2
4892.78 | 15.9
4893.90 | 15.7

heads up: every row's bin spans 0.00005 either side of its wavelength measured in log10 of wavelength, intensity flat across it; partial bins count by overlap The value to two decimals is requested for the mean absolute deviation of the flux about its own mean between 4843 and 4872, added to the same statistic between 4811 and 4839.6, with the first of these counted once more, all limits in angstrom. 1.37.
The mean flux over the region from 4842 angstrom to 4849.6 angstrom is 13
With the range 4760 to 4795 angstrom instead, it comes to 11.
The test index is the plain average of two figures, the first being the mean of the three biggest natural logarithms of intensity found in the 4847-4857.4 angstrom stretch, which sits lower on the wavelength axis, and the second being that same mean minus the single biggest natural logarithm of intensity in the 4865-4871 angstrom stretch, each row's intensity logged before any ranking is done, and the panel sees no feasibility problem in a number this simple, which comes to 1.29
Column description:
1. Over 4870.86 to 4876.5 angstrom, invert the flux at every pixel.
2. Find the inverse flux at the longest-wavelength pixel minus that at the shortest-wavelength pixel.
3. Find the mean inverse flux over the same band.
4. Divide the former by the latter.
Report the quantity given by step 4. 0.026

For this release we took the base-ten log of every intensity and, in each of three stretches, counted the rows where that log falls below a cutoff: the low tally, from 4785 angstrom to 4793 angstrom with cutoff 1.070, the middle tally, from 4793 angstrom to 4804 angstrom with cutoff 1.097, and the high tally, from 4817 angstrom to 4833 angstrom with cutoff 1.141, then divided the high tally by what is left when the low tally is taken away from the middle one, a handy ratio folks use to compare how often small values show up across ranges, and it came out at 4.7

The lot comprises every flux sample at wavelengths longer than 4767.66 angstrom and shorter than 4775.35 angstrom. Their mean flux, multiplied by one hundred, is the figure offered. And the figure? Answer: 1110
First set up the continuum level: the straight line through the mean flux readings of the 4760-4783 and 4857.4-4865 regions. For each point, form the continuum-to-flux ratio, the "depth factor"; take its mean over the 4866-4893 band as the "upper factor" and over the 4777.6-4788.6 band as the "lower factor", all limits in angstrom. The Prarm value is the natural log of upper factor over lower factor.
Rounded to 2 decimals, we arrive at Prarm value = -0.04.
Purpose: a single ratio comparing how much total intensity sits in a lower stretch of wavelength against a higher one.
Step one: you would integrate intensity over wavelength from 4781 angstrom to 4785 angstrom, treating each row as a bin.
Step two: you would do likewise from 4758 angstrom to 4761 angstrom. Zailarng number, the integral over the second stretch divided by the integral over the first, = 0.74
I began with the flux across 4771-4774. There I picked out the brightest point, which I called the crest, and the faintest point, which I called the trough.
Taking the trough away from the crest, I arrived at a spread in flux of 0.0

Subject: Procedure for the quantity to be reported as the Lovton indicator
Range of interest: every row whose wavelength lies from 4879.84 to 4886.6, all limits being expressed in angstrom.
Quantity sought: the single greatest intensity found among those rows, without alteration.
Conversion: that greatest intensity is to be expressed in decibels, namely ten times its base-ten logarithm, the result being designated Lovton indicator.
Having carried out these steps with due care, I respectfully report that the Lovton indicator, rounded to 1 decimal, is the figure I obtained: 11.9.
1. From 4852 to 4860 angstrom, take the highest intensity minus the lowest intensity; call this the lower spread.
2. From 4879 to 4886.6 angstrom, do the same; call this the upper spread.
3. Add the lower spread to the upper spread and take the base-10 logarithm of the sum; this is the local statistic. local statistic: 0.15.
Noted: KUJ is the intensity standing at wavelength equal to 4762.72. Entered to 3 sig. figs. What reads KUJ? 11.1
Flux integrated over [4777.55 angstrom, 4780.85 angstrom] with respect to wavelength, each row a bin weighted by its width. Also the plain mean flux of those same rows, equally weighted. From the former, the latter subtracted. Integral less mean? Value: 27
